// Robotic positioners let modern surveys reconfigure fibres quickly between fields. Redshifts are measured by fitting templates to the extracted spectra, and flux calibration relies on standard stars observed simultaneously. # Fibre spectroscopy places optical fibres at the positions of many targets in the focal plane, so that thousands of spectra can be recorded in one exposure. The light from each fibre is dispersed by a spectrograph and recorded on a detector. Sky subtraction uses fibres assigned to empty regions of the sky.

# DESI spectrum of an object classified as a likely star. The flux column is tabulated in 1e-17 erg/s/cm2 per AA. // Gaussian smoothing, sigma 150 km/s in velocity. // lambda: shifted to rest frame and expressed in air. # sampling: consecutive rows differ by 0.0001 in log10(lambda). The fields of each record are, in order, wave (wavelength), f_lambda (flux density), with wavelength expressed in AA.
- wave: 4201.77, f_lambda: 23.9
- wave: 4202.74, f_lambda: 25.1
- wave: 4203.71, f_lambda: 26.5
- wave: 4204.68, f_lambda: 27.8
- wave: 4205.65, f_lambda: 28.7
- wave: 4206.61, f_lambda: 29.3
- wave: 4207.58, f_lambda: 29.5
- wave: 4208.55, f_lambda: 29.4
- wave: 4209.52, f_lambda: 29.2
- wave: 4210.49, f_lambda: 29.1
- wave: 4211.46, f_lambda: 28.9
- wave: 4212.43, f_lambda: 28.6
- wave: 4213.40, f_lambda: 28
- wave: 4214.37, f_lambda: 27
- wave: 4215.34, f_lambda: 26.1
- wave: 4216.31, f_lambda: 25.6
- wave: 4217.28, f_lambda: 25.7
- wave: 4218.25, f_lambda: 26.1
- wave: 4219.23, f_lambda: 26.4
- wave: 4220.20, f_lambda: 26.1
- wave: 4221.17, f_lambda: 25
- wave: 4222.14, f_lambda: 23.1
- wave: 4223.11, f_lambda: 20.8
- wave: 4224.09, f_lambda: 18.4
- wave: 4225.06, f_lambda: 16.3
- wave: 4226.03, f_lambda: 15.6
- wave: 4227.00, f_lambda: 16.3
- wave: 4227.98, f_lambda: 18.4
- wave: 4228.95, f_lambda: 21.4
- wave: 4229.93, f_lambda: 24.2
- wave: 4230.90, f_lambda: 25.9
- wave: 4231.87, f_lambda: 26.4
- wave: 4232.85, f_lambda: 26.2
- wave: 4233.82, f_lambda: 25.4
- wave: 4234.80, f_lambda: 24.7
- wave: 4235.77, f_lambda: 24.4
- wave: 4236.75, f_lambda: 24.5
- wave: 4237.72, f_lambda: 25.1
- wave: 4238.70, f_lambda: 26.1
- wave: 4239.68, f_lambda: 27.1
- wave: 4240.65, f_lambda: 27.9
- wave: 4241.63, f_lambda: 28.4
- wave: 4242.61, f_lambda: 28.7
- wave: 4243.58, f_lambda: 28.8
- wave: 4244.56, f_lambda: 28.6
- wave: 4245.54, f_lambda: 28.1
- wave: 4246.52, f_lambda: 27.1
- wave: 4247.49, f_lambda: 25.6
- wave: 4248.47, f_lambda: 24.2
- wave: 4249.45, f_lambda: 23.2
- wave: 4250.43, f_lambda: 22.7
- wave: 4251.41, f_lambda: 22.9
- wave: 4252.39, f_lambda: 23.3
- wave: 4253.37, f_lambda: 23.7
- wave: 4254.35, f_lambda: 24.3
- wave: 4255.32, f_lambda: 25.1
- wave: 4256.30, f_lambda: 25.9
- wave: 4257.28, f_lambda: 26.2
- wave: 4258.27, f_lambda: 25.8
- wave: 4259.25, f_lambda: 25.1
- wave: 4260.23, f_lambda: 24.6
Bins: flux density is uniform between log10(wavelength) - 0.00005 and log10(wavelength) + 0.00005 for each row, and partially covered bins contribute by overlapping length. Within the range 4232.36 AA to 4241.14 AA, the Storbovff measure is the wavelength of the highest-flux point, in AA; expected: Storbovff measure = 4240.65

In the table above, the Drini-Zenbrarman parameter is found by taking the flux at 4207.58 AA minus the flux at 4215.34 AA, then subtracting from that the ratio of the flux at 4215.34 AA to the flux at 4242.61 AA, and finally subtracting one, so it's 1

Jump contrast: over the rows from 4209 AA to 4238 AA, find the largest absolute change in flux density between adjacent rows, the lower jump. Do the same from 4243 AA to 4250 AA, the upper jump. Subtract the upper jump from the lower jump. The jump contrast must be 1.5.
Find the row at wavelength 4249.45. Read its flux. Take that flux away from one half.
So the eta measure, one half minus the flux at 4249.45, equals -22.7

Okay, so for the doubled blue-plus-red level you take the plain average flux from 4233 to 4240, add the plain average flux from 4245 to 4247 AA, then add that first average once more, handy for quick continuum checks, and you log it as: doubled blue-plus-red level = 78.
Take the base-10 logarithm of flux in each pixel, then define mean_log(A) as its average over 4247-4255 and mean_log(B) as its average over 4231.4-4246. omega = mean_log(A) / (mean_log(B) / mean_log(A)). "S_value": 1.33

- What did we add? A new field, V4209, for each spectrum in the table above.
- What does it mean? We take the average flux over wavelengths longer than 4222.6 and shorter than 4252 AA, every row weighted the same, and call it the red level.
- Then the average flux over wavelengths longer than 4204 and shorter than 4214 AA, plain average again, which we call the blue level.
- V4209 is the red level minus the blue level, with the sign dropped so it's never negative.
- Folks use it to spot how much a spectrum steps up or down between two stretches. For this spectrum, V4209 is 4.7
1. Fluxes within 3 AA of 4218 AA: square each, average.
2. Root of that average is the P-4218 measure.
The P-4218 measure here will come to 26.0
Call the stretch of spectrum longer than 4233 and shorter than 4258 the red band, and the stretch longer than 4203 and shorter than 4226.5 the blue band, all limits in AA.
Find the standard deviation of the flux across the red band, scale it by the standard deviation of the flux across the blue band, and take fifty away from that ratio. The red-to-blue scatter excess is -49.5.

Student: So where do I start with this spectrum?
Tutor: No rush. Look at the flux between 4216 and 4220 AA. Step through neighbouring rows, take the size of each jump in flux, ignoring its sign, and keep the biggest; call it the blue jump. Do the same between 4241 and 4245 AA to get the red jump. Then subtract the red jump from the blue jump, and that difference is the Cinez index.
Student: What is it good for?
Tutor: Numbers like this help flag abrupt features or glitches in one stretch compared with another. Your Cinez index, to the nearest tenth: 0.1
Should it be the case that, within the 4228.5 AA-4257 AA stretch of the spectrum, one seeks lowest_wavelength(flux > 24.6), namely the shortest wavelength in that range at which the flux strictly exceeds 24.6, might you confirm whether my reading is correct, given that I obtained 4230.90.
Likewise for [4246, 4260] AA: 4246.52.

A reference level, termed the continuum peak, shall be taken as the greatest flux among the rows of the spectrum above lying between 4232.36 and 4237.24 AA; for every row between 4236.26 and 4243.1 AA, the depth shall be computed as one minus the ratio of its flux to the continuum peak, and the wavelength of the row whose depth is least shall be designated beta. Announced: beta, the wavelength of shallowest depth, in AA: 4242.61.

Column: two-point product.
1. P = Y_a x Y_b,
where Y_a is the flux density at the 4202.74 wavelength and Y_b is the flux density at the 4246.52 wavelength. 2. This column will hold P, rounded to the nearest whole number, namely 680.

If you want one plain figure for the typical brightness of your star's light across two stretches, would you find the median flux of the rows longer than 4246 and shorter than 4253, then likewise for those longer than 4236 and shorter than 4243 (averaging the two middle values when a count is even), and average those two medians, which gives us 25.2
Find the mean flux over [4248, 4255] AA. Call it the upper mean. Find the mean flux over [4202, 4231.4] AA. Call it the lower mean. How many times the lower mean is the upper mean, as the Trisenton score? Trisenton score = 0.94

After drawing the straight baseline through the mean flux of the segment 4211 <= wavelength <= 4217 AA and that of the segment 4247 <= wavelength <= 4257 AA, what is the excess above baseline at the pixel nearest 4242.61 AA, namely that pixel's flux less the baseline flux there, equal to 3.8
